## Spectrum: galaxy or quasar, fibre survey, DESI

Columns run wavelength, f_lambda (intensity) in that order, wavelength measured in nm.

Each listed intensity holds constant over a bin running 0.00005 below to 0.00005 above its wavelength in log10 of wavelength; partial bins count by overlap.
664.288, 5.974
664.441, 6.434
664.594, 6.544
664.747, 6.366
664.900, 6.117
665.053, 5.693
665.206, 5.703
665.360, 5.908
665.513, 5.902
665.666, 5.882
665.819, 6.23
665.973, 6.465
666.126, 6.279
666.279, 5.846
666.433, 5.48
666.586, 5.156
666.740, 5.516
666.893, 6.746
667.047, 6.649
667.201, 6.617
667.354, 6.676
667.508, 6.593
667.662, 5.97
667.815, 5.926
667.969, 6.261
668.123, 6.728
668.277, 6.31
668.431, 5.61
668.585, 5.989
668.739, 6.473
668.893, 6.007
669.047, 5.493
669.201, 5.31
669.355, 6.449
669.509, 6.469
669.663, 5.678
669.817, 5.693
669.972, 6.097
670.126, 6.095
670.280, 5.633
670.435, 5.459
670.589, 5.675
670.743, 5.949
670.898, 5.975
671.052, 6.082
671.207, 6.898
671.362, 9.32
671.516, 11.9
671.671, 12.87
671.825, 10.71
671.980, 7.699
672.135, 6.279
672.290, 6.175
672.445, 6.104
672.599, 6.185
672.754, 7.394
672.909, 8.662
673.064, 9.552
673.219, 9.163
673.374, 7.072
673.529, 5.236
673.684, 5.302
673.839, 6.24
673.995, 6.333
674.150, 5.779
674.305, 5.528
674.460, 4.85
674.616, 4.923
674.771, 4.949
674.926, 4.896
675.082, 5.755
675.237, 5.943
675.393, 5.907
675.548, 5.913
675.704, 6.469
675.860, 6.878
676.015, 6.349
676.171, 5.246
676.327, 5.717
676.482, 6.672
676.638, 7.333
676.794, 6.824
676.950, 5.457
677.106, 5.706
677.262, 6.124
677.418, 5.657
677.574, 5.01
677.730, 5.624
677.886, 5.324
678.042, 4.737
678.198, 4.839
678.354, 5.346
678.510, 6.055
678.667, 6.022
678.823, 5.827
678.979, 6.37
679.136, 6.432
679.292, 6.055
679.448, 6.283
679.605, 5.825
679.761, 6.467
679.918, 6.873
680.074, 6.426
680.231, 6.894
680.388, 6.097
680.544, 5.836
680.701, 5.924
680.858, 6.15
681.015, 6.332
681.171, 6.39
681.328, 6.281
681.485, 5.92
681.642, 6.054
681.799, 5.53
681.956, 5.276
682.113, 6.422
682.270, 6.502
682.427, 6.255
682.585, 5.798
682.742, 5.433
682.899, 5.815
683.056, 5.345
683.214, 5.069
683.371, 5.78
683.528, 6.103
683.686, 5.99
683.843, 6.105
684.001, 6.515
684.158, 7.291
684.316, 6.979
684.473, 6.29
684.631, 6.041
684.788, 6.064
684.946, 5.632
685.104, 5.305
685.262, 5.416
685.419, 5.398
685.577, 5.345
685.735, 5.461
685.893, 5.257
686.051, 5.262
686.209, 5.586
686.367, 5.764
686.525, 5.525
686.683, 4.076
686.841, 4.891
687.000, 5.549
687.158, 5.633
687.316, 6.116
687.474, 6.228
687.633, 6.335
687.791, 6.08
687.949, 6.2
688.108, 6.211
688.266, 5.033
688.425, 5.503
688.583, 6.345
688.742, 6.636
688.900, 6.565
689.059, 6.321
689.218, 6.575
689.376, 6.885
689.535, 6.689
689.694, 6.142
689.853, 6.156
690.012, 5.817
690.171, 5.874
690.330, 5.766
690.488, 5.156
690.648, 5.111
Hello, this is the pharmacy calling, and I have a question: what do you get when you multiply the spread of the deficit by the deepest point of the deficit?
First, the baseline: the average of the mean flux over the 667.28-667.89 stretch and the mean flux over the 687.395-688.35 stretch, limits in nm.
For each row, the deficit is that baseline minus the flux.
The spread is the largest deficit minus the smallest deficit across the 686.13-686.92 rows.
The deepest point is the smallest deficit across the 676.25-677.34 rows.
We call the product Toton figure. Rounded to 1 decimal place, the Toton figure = -2.0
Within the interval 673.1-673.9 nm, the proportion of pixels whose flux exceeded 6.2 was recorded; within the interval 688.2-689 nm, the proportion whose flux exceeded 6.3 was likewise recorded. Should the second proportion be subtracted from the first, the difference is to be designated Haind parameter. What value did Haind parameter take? 0.0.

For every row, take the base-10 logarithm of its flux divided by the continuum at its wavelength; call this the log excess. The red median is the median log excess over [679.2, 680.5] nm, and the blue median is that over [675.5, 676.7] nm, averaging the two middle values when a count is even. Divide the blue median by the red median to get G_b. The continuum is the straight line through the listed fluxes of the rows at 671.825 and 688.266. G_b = 1.7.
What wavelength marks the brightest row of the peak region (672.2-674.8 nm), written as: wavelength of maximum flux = 673.064 nm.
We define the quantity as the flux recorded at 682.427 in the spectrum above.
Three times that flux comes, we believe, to 18.8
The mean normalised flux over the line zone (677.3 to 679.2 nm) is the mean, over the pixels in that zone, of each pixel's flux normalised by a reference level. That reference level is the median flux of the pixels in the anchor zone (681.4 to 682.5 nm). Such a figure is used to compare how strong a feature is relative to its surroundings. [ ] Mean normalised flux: 0.93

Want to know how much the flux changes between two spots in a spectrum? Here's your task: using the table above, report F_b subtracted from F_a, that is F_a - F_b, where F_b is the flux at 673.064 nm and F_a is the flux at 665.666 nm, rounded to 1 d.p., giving -3.7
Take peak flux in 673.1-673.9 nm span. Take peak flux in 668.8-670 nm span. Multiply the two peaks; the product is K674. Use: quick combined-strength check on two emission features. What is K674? 59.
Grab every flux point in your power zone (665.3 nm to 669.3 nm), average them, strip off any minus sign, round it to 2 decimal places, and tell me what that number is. 6.08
